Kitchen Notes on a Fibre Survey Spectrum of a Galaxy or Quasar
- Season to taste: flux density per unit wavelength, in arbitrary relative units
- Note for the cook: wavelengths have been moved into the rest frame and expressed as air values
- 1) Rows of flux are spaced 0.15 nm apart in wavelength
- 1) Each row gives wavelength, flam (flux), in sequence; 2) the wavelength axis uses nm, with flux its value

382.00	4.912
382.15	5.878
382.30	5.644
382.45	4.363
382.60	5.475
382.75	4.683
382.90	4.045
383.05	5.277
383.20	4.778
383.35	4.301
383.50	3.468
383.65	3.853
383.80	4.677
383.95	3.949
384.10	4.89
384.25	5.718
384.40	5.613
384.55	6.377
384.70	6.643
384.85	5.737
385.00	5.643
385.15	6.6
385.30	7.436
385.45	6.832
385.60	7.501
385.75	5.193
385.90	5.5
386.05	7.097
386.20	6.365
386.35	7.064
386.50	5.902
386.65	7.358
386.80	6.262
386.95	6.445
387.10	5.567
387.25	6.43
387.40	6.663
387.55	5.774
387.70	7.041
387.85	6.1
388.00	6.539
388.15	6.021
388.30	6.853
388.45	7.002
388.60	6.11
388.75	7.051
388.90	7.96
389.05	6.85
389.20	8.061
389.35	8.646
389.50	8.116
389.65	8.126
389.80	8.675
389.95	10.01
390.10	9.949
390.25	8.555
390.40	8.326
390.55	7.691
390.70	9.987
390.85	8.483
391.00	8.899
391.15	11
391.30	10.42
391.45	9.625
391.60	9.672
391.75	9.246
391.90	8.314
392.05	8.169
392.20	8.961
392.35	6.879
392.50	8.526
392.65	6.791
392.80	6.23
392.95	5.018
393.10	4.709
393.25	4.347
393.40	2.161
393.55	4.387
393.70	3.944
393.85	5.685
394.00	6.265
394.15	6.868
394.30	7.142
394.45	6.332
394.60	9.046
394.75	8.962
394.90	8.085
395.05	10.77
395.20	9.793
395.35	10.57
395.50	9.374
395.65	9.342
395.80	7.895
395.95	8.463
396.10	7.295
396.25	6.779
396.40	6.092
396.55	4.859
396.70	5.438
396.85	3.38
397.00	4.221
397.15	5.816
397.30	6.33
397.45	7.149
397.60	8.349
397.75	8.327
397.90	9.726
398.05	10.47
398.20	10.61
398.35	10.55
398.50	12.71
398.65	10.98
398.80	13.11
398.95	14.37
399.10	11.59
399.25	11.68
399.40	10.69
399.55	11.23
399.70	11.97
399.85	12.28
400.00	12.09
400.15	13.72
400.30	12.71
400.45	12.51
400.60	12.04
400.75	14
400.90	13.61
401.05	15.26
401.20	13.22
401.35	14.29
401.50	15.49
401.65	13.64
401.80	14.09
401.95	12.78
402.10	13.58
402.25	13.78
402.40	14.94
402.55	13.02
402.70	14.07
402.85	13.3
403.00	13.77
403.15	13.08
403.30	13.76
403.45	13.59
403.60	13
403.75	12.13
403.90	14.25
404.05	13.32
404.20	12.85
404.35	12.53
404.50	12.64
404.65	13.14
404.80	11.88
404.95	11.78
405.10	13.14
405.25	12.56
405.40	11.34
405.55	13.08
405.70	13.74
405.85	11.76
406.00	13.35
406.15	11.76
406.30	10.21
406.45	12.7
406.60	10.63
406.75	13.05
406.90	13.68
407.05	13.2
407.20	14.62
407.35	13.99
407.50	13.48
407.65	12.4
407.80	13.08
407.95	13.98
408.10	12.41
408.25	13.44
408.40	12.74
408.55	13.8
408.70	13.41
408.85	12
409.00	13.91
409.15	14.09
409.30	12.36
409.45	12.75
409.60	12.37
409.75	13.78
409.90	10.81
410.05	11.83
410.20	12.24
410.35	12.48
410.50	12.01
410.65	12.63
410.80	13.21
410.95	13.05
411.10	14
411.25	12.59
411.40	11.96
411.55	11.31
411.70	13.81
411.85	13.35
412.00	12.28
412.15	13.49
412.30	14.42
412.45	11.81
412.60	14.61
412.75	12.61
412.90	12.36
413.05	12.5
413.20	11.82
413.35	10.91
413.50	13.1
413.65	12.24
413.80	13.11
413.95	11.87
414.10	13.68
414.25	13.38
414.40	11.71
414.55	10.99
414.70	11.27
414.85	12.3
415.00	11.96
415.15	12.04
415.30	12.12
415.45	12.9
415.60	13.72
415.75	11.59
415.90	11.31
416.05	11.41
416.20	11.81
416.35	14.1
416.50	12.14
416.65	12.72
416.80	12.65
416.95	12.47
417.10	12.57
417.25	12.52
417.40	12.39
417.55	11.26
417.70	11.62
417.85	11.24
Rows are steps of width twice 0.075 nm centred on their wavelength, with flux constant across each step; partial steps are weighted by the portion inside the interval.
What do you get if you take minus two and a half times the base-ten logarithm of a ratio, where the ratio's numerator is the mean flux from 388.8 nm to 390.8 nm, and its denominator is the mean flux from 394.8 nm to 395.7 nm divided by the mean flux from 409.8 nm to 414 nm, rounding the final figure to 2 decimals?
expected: -2.62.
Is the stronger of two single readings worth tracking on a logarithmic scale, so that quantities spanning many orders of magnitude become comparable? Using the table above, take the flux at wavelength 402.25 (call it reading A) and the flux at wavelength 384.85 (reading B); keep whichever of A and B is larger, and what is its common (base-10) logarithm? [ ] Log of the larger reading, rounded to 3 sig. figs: 1.14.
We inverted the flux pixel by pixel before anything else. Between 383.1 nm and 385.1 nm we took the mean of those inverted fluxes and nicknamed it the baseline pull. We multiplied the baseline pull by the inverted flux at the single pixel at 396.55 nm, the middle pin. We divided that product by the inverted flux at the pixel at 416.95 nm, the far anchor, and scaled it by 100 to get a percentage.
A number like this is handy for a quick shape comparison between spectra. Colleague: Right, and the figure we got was 53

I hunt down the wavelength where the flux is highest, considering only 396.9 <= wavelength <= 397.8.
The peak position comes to 397.60 nm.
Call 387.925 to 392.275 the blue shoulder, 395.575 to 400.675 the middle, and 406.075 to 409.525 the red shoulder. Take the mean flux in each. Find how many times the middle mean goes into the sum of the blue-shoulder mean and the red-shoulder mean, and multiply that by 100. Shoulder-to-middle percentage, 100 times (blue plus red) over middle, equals 223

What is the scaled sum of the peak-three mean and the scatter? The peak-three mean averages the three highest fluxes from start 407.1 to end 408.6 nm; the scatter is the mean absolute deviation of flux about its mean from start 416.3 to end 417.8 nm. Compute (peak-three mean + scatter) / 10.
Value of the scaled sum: 1.47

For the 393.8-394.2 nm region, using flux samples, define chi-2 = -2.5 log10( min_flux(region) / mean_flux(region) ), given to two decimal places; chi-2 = 0.11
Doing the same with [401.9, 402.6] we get 0.07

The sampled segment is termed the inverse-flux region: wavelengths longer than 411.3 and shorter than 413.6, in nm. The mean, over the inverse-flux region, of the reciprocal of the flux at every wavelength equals 0.079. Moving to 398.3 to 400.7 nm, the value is 0.083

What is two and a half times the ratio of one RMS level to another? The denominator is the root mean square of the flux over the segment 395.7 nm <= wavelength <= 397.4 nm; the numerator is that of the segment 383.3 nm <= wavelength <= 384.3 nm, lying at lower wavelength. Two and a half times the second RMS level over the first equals 1.8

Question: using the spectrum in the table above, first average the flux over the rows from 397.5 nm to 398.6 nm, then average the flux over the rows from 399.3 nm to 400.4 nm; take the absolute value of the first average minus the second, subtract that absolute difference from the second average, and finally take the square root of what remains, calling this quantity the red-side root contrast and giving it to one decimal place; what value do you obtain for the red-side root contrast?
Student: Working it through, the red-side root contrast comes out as 3.2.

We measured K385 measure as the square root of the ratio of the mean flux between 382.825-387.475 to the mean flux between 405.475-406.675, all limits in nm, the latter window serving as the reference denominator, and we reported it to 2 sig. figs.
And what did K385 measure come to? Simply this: 0.69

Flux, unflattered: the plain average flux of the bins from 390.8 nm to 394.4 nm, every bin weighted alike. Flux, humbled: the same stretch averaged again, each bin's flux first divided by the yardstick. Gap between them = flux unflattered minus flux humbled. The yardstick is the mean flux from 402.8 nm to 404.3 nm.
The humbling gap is 7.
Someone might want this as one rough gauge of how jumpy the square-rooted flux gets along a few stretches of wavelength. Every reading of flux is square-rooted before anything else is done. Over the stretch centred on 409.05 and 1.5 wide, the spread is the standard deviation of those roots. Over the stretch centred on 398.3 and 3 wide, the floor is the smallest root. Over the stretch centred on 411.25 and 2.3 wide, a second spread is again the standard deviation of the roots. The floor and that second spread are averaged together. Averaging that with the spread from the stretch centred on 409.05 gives 0.54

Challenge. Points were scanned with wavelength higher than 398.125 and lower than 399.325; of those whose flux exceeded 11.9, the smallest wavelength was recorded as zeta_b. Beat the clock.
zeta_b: 398.50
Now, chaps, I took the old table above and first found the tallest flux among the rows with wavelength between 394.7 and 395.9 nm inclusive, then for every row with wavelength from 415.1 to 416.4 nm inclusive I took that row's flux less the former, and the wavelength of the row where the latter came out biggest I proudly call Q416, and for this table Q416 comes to 416.35 nm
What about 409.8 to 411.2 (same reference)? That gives 411.10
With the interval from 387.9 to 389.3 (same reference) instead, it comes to 389.20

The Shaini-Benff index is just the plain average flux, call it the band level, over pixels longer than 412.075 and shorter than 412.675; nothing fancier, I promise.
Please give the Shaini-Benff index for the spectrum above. 14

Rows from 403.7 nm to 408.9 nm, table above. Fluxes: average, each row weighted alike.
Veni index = 12.8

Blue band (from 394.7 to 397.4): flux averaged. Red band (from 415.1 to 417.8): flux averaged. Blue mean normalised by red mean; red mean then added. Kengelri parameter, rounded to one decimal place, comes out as 12.9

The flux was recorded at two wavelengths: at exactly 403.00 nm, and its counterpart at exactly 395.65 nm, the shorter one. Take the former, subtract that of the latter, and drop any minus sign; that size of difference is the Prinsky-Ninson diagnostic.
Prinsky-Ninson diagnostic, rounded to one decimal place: 4.4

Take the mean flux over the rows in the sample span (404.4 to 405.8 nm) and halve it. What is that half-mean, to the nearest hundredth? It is 6.29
